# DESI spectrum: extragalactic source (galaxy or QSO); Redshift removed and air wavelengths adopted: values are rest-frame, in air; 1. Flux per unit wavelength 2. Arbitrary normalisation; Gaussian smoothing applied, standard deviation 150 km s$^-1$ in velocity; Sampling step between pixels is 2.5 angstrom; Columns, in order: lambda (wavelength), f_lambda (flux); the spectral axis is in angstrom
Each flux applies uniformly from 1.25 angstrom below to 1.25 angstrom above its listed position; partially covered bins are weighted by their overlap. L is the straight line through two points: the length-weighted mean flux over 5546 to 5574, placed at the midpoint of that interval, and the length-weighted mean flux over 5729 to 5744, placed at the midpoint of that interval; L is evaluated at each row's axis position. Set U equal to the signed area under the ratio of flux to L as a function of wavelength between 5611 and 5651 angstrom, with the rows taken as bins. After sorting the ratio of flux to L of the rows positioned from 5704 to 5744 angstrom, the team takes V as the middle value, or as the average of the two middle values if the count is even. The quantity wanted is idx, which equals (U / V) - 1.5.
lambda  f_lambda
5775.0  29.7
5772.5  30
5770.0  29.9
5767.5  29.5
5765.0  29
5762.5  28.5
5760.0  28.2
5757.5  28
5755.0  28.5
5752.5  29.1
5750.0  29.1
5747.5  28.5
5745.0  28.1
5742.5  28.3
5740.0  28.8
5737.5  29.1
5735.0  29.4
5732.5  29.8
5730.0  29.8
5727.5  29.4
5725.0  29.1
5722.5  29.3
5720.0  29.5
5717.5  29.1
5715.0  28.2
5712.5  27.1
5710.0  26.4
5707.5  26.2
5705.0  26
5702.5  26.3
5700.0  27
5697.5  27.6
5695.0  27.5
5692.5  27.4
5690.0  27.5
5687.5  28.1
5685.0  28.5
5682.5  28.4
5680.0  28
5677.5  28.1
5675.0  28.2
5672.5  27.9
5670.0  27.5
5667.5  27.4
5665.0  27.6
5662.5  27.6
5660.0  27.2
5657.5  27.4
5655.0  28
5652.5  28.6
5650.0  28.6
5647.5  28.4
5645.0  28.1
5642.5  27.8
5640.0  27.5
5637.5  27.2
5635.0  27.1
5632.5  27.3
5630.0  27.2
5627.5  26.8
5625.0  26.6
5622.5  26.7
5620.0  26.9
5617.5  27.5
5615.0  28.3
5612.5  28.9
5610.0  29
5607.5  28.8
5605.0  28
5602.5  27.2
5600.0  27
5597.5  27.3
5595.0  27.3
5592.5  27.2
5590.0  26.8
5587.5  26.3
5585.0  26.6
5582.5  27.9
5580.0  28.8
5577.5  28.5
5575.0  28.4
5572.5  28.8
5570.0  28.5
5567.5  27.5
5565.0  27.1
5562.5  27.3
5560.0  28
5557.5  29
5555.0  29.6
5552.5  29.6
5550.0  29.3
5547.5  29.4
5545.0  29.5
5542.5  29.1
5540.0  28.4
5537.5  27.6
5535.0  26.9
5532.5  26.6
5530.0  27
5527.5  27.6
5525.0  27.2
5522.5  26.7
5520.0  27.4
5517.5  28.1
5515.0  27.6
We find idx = 36.8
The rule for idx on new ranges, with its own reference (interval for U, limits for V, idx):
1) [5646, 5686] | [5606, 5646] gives 39.2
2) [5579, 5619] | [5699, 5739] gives 37.1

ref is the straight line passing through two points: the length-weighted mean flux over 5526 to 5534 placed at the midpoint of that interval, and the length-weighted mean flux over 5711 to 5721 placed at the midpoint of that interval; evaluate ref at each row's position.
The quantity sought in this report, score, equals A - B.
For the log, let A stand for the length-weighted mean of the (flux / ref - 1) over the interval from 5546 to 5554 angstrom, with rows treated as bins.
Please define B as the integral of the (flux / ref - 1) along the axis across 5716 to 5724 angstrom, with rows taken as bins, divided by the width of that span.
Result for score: 0.053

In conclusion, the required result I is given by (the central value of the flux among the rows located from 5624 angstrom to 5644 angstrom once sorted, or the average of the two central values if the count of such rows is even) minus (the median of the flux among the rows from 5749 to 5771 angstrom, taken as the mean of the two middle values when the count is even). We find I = -1.8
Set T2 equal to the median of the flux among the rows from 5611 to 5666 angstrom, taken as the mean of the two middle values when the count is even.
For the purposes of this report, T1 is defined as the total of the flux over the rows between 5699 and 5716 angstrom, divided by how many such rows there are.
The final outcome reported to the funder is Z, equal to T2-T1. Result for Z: 0.8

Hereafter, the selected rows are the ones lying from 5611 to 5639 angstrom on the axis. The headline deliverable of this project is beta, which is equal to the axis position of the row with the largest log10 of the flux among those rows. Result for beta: 5612.5 angstrom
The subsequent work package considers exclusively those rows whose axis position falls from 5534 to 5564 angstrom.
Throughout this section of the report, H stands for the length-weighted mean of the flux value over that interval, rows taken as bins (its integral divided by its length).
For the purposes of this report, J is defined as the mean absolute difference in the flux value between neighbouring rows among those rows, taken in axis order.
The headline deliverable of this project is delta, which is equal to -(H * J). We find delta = -14.1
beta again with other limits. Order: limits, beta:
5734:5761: 5735.0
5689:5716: 5715.0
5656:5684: 5682.5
